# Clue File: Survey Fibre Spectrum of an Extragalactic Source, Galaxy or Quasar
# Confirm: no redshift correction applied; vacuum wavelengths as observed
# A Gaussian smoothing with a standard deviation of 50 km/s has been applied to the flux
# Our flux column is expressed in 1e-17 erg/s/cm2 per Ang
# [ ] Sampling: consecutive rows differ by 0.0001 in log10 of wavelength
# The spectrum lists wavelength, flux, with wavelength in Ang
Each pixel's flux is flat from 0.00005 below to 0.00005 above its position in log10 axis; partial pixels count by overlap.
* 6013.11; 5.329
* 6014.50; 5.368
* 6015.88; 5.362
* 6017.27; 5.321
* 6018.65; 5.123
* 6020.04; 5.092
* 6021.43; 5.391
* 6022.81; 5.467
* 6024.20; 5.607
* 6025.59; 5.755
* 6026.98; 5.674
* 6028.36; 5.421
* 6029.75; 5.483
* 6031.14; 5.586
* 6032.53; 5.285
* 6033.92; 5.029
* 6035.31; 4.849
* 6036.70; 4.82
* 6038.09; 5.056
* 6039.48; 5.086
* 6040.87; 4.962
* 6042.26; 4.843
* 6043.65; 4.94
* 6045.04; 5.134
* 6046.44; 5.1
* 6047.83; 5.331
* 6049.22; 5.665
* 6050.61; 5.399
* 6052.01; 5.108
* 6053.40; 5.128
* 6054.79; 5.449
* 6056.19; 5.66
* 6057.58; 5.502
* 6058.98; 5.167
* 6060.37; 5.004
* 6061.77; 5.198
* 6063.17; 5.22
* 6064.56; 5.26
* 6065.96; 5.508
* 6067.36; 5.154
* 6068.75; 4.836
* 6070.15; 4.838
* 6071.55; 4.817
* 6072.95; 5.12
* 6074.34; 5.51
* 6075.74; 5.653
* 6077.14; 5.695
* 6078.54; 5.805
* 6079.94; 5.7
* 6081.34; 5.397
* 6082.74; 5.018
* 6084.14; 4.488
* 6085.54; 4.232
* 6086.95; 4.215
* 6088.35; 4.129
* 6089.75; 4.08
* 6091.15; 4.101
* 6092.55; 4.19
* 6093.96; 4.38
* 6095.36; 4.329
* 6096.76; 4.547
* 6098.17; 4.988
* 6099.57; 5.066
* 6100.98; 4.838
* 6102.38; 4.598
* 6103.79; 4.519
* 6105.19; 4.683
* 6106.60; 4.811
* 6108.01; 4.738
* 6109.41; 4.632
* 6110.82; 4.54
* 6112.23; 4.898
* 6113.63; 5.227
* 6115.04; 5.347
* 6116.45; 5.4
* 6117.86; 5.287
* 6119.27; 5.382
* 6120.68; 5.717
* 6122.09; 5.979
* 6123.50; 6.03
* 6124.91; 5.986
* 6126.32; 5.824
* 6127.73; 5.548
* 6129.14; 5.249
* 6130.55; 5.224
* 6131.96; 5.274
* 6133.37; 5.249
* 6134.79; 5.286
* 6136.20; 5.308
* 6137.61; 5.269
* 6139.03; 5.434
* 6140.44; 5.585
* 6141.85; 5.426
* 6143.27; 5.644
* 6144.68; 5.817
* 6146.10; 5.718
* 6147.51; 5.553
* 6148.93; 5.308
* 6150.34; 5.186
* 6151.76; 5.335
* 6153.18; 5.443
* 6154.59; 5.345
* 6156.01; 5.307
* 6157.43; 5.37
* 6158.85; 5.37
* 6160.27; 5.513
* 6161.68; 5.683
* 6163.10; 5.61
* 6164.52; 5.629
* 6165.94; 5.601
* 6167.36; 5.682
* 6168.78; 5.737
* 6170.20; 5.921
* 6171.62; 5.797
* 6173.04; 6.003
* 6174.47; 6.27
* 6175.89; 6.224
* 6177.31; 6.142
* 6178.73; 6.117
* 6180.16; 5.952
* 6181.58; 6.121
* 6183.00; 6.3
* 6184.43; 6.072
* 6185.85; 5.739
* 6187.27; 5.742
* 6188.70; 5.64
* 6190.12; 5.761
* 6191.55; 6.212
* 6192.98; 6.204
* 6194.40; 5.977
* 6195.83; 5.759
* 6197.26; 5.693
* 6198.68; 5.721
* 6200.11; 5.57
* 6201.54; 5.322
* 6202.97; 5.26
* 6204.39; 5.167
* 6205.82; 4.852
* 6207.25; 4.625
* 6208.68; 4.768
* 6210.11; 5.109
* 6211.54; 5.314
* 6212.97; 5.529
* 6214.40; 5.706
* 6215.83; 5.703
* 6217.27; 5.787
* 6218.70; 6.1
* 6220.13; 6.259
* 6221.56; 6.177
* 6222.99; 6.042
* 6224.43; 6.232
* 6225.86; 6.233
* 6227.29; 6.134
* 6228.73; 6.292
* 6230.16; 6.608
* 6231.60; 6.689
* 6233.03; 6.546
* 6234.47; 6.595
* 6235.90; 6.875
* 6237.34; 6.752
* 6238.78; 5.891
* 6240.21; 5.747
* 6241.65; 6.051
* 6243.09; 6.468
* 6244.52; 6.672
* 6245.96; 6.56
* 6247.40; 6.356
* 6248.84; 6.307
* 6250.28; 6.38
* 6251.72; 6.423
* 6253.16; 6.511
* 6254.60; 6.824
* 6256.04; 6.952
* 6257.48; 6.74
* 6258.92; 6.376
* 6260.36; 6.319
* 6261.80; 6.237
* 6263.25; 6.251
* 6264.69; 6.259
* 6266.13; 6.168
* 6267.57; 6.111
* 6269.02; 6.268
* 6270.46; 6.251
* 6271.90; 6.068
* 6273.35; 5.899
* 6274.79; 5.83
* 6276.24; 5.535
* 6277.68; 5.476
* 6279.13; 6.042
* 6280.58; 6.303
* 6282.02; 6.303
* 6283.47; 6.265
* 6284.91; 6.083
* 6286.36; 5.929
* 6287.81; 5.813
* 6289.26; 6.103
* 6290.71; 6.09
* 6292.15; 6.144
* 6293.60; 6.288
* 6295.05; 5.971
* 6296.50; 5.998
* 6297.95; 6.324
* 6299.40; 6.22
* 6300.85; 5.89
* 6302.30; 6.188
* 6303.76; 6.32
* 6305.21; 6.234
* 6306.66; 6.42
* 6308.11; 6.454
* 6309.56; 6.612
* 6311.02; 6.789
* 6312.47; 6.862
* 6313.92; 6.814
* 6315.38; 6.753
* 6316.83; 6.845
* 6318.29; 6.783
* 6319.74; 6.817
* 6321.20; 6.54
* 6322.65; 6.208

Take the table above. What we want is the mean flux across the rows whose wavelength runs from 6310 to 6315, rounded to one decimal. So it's 6.8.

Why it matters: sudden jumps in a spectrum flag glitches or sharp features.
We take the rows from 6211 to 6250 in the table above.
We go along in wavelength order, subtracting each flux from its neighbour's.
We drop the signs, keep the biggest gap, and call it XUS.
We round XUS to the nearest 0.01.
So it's 0.86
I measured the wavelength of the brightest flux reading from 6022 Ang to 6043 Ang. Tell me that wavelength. 6025.59 Ang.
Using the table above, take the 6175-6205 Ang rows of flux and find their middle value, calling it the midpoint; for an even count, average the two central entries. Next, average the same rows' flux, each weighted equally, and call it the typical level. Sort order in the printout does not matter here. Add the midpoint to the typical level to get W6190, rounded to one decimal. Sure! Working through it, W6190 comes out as 11.6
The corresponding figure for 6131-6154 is 10.8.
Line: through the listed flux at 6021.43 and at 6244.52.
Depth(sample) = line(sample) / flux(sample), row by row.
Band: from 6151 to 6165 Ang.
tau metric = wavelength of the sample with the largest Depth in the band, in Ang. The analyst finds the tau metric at 6156.01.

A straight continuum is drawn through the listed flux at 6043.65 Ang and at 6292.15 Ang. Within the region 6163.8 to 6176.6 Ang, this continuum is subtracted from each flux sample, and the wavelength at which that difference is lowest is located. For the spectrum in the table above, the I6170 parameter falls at 6165.94 Ang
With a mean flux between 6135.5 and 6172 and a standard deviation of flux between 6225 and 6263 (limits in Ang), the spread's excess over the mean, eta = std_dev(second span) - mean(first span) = -5.23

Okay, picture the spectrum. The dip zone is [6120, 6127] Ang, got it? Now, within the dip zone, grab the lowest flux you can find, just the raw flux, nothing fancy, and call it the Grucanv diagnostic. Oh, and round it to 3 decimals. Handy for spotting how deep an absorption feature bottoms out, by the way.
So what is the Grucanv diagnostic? 5.717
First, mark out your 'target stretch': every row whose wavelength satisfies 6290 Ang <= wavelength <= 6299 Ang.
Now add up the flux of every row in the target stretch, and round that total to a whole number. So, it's 37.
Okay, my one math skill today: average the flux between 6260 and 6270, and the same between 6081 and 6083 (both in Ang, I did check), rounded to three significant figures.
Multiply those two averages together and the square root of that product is 5.70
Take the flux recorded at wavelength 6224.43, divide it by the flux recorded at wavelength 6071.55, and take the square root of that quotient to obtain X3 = 1.14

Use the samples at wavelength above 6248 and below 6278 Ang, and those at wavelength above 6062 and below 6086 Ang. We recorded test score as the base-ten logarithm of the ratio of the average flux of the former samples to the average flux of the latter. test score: 0.080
